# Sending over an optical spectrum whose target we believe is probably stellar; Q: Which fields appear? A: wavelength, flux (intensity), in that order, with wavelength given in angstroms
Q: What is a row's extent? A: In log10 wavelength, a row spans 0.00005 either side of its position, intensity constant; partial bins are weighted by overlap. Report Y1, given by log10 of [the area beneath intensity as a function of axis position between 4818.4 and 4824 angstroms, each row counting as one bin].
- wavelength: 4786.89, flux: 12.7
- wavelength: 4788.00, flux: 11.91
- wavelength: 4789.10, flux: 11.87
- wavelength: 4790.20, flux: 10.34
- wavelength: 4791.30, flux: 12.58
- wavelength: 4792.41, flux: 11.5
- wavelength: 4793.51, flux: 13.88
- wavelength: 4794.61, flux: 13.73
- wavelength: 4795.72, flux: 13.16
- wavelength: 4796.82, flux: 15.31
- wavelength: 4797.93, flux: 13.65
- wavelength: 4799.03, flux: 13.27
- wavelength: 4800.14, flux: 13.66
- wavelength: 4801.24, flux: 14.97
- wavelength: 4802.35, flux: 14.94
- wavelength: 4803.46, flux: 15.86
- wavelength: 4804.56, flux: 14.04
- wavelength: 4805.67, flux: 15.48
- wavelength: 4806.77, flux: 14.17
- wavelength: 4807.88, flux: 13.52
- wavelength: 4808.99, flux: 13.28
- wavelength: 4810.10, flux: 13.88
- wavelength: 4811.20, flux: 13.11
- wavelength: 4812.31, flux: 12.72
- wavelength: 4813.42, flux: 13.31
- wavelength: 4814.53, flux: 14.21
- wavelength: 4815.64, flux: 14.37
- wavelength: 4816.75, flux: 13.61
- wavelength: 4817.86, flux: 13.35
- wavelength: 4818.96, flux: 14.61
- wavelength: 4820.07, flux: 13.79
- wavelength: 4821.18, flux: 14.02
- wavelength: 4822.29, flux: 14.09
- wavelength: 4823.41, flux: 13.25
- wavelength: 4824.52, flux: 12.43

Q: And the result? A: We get 1.893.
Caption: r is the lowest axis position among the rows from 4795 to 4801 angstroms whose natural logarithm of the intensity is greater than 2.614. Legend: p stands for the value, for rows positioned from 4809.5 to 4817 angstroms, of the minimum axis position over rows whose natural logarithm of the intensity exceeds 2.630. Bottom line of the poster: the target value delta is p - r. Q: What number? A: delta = 13.3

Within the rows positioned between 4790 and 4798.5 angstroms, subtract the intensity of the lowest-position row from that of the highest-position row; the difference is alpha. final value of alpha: 3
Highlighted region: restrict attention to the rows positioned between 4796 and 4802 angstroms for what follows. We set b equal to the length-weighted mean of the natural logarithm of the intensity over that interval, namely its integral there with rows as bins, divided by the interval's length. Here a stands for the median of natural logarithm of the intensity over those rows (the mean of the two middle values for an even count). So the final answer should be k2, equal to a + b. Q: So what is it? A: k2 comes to 5.26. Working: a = 2.61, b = 2.648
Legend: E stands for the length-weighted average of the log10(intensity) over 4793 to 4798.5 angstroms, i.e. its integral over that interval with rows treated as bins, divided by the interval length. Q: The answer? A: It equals 1.14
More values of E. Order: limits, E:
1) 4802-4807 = 1.18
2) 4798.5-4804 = 1.16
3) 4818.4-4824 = 1.14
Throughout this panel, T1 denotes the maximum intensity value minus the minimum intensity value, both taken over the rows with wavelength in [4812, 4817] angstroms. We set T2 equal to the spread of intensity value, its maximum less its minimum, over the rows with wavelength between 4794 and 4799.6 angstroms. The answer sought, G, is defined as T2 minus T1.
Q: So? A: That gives 0.5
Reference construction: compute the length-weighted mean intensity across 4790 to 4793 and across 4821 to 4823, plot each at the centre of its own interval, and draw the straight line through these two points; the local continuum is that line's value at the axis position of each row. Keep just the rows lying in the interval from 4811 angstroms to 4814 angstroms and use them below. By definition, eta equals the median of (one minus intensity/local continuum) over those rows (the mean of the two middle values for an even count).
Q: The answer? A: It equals 0.00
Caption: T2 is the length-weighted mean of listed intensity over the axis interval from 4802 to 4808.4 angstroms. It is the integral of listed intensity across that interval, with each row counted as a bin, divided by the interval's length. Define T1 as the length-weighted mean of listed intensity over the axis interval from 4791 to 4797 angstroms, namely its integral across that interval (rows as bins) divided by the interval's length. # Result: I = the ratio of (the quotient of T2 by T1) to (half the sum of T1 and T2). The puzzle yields 0.079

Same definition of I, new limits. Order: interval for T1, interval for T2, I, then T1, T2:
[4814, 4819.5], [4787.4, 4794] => 0.066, 14.0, 12.0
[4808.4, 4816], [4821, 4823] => 0.075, 13.5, 13.9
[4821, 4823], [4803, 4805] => 0.074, 13.9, 15.0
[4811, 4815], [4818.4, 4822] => 0.077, 13.3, 14.2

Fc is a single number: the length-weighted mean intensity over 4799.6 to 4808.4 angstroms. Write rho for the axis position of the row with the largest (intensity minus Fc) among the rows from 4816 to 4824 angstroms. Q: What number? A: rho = 4818.96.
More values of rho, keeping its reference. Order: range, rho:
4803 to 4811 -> 4803.46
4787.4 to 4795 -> 4793.51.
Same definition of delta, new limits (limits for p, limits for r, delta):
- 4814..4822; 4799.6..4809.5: 14.4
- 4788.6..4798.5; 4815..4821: -22.1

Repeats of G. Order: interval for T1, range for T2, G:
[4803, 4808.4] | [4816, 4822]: -1.1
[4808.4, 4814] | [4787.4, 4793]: 1.1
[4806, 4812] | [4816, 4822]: 0.2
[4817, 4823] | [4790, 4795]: 2.3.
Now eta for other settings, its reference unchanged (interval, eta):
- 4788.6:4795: -0.06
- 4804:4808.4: -0.11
